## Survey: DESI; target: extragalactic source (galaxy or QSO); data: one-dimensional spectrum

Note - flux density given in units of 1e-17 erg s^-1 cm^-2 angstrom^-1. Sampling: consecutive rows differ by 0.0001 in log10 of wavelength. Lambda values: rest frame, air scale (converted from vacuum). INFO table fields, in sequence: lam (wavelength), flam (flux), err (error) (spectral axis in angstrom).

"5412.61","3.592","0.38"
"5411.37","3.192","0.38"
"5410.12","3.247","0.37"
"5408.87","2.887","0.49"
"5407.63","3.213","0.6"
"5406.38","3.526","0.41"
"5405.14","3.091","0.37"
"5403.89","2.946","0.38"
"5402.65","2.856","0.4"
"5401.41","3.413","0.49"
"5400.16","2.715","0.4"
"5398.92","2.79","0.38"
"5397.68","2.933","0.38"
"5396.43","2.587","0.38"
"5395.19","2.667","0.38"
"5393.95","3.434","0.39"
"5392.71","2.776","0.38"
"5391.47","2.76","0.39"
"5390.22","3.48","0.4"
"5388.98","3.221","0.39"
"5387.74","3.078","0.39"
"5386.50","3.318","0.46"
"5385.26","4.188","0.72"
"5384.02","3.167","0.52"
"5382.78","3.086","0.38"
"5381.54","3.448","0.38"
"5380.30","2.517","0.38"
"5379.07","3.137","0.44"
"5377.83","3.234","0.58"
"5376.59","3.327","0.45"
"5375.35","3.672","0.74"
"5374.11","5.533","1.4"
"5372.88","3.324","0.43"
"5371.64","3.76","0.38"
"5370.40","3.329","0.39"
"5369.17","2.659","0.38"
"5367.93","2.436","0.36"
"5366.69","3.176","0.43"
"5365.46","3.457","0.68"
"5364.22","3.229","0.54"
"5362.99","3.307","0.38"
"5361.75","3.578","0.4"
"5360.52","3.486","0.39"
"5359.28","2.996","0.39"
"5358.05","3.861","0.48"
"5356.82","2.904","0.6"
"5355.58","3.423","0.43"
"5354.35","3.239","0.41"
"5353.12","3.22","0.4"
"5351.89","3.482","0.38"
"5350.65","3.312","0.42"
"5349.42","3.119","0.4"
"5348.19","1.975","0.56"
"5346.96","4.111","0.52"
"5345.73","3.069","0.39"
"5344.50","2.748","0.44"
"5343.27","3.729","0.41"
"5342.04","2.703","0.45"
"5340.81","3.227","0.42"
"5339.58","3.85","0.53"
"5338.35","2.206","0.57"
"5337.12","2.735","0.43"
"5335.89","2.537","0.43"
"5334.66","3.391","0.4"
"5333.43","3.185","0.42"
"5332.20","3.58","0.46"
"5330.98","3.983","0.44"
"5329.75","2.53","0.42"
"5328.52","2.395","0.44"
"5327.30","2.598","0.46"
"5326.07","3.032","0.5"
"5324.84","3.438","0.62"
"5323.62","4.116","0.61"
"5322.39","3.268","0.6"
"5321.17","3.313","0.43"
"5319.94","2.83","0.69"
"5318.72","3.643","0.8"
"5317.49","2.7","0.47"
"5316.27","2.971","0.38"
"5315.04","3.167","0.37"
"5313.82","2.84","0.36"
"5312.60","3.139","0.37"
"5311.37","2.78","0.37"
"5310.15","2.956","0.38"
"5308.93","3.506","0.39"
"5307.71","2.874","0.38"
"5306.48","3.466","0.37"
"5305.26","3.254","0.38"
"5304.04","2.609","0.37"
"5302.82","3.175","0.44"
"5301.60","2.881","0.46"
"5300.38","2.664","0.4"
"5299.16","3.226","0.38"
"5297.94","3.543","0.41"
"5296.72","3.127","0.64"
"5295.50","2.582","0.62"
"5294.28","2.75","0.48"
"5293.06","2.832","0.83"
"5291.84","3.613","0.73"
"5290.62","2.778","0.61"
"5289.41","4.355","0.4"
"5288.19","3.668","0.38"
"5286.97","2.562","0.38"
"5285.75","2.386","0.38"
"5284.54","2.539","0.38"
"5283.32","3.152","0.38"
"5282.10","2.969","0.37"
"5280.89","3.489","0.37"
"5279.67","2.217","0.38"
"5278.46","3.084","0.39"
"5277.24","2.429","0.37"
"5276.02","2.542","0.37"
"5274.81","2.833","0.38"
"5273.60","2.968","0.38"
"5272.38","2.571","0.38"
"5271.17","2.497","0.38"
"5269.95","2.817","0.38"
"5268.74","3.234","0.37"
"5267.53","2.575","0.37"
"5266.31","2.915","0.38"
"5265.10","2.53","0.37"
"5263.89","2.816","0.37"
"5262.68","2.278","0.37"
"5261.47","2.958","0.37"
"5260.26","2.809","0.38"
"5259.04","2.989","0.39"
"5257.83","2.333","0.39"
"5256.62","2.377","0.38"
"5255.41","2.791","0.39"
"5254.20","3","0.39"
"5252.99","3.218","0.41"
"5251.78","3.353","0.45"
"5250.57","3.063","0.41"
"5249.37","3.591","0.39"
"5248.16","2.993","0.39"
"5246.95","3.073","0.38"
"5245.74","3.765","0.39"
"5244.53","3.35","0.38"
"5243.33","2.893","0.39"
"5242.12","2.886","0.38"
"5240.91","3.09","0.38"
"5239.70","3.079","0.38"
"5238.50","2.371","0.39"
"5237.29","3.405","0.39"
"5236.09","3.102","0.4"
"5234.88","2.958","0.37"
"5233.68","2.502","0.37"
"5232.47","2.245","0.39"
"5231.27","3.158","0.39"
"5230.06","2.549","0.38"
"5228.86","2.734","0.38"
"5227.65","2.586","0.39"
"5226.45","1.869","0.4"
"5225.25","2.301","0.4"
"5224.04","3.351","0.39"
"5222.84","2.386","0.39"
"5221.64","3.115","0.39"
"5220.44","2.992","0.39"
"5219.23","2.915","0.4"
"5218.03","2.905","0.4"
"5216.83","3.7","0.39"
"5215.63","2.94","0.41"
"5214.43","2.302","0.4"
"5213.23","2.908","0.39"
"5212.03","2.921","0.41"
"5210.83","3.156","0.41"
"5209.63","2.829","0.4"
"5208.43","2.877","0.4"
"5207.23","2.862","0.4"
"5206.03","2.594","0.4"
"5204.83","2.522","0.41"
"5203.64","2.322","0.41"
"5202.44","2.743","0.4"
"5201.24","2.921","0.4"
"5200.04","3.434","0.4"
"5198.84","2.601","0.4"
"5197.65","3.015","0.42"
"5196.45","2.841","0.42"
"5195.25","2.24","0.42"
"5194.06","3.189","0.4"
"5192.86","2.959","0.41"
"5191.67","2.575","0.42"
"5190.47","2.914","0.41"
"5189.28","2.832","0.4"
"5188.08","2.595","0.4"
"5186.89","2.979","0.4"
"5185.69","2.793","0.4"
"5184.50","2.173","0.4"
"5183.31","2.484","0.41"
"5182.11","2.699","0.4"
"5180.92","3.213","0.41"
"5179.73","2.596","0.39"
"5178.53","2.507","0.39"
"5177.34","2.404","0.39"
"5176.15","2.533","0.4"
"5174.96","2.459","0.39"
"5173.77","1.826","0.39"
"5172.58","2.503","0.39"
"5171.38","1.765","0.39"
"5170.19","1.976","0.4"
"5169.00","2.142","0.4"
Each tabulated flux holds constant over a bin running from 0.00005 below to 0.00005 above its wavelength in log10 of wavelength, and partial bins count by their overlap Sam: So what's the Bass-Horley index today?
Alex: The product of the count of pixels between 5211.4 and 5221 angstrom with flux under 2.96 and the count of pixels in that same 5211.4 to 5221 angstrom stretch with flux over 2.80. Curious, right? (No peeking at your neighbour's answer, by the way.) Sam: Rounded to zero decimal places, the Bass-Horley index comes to 42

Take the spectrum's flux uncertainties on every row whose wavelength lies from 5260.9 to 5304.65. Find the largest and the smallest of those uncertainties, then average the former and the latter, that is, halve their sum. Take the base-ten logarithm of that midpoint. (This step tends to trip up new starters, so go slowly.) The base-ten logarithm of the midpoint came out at -0.22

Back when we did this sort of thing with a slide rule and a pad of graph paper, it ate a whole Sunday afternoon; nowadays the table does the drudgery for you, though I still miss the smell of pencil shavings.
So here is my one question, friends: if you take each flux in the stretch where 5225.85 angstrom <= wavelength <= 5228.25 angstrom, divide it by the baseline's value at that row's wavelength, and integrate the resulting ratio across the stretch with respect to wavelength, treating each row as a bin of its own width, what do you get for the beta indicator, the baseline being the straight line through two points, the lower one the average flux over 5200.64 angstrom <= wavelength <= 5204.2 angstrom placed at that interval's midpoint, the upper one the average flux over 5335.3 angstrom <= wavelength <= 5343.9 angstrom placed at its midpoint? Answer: 1.97 angstrom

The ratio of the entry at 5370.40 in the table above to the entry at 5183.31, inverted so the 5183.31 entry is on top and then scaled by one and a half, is 1.12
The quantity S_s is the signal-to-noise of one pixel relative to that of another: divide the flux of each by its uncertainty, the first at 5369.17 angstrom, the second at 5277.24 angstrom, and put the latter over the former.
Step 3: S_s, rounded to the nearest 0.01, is 0.94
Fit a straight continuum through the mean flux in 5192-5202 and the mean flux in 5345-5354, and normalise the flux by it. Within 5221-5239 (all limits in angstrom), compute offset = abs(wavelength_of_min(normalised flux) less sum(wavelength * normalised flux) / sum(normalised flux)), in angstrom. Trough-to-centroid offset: 3.7 angstrom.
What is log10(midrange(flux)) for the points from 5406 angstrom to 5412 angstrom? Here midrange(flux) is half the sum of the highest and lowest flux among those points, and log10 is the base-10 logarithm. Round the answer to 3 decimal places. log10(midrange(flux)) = 0.506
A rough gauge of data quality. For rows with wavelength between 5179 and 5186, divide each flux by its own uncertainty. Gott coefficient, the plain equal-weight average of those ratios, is 6.6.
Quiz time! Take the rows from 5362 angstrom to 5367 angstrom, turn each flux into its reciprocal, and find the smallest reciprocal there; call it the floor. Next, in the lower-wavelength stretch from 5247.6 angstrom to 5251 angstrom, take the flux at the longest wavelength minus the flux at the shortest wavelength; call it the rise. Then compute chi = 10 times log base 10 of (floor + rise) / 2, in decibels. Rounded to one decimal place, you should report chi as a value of -7.5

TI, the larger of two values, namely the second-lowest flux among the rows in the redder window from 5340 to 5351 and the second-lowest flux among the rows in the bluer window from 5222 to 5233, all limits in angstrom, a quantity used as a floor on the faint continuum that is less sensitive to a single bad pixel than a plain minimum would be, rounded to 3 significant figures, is 2.70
